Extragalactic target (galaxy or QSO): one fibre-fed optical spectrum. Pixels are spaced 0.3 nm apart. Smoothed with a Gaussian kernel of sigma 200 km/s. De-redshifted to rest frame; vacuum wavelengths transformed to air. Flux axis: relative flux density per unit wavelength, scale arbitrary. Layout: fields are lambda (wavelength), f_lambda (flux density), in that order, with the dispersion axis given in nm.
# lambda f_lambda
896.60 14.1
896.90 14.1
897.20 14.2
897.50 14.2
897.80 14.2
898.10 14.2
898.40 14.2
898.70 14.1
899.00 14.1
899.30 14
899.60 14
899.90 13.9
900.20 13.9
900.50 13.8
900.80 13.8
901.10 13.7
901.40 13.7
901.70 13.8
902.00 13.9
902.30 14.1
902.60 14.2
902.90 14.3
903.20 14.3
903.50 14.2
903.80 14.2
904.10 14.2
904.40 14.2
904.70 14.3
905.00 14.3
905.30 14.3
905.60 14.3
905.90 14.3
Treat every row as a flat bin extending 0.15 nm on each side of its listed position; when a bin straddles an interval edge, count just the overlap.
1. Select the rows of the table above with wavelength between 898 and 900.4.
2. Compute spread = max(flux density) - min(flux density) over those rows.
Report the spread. 0.30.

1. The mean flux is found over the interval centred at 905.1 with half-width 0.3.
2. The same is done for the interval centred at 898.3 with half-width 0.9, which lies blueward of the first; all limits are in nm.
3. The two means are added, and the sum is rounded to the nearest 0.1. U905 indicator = 28.5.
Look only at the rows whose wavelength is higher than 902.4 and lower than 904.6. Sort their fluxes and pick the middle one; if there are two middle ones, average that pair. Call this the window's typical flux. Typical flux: 14.20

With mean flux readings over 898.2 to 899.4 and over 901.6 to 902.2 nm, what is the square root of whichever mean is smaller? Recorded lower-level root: 3.72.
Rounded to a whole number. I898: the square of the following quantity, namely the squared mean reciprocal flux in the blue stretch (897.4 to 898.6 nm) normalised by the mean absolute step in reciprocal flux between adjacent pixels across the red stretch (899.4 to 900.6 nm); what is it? 207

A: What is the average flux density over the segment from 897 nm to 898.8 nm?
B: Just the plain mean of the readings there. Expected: 14.2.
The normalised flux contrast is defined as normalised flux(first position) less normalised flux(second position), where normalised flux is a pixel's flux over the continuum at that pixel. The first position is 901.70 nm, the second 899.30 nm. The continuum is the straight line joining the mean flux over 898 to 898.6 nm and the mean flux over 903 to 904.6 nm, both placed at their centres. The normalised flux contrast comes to -0.015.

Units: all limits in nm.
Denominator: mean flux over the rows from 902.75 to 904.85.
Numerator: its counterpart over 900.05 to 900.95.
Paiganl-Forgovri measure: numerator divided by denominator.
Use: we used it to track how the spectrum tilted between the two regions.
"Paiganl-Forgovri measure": 0.97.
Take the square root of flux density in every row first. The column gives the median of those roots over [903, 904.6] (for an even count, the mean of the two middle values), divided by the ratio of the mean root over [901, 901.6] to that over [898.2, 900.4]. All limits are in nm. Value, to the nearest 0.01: 3.81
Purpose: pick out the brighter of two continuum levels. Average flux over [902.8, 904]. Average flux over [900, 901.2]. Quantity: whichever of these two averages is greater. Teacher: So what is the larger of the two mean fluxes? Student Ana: 14.2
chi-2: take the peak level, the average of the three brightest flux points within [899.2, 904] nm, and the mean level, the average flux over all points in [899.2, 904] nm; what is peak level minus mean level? 0.28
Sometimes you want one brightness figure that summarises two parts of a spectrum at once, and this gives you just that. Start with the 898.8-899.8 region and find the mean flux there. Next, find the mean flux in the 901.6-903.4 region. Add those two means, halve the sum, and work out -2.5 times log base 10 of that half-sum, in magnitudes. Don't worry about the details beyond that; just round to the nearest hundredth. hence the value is -2.87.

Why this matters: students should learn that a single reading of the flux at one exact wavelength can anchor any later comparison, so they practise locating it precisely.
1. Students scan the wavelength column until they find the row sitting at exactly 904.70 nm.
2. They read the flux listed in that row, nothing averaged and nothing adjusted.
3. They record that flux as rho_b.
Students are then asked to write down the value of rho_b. 14.3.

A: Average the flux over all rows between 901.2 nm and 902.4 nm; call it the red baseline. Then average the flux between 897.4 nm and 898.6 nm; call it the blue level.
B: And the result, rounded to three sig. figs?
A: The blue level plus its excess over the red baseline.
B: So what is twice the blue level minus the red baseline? 14.5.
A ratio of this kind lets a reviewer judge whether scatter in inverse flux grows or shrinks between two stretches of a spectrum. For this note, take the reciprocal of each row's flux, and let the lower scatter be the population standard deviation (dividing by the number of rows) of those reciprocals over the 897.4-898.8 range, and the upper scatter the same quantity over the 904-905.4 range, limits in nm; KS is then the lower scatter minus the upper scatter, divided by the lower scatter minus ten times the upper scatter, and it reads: 0.019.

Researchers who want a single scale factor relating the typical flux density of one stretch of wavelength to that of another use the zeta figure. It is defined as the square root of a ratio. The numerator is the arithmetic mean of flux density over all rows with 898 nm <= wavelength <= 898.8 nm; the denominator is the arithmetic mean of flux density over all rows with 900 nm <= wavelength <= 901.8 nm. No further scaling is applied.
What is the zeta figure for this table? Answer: 1.01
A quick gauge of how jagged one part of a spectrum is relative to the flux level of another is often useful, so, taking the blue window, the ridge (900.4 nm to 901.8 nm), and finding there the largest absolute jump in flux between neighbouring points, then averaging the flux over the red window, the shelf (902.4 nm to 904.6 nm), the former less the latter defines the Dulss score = -14.1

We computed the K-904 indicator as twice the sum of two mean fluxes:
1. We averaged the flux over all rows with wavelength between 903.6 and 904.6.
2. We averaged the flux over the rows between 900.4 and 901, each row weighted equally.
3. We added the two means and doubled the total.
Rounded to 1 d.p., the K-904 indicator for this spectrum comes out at 56.0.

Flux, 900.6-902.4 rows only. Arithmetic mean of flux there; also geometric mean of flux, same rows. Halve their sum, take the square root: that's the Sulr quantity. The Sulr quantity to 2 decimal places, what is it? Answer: 3.72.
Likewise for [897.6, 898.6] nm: 3.77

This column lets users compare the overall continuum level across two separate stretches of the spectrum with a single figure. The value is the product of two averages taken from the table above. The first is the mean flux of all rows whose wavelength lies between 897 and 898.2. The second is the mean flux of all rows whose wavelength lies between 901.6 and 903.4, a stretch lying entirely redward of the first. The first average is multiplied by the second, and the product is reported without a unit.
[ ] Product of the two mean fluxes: 200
